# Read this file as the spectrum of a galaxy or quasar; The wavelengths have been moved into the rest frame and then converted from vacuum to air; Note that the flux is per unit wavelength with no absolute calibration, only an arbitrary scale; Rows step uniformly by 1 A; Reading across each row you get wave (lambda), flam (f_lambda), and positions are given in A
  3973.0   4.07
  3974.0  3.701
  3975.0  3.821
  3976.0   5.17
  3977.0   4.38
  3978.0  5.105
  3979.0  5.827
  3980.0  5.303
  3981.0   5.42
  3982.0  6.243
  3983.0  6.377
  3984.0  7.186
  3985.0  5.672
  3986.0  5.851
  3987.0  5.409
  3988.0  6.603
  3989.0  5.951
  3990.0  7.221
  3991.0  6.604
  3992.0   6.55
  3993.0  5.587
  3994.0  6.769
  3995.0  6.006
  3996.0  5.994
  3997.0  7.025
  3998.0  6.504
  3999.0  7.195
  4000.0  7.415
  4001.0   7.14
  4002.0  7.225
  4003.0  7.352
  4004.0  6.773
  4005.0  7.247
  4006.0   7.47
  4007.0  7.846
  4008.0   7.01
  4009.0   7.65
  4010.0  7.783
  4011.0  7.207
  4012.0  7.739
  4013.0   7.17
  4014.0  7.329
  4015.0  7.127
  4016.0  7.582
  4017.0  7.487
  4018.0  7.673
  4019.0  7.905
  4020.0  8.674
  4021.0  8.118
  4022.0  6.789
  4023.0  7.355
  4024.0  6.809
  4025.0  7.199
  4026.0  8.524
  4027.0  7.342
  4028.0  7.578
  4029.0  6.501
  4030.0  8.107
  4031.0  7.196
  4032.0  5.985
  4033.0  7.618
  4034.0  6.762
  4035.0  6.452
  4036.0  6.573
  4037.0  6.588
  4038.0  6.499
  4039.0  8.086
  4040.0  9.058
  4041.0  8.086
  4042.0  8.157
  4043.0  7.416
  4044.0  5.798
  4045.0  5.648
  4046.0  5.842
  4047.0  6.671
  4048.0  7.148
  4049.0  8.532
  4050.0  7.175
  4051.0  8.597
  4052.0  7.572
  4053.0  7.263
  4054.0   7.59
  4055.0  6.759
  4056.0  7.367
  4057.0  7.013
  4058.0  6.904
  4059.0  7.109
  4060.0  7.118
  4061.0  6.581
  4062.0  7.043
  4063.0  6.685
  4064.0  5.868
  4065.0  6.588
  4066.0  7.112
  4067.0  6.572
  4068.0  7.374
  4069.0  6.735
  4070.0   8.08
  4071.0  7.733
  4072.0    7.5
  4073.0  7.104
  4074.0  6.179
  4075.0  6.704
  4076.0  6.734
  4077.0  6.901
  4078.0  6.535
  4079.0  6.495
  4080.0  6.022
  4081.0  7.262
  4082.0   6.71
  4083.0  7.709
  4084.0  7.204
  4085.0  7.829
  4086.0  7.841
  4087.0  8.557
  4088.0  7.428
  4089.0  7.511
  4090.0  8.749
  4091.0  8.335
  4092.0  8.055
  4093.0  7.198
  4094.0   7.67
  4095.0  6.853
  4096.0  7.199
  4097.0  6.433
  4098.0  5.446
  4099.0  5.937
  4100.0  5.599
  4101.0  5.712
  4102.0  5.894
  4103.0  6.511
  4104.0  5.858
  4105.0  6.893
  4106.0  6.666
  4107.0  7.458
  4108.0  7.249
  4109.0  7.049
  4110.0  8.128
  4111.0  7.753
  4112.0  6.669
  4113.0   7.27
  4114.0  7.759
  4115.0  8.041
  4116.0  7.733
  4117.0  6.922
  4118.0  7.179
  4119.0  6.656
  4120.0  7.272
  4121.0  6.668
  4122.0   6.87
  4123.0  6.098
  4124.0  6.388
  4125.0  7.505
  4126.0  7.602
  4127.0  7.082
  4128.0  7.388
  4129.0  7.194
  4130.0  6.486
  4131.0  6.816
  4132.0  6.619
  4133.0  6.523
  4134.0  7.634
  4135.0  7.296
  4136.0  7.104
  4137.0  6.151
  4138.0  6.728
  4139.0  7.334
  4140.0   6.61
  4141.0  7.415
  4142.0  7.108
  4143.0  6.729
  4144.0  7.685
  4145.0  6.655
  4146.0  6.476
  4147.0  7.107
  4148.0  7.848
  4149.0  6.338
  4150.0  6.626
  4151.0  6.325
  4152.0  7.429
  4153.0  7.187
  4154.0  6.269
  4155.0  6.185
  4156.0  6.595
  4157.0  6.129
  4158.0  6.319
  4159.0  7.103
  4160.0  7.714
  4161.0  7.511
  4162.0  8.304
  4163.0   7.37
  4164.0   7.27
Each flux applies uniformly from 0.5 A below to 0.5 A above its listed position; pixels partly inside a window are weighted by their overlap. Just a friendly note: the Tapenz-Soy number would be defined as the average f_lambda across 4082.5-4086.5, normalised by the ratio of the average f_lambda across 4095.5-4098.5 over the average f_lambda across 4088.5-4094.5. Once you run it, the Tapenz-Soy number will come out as 9.5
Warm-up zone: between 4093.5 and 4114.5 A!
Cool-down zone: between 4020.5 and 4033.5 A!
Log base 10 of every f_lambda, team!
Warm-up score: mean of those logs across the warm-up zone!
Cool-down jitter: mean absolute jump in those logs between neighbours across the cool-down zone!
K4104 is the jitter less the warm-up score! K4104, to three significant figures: -0.767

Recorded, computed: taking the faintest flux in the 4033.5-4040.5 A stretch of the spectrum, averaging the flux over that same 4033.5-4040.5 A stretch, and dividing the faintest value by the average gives 0.903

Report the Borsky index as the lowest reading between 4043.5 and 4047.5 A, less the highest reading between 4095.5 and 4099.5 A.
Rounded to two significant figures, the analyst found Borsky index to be -1.6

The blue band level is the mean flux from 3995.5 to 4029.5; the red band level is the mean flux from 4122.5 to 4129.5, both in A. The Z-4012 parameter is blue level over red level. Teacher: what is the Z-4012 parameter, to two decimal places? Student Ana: 1.04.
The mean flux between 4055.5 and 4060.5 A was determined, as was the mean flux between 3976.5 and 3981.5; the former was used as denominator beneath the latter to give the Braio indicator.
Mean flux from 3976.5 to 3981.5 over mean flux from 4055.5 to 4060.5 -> 0.73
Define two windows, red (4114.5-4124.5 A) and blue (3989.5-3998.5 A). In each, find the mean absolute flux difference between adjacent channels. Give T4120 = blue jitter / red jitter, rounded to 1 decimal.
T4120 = 1.3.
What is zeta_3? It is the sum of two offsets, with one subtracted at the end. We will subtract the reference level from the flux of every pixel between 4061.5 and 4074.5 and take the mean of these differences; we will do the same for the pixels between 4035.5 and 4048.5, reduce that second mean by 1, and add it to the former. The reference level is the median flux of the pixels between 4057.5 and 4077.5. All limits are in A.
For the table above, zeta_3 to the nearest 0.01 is -0.79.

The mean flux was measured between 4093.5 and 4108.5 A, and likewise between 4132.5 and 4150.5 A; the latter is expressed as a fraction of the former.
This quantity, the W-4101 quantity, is 1.07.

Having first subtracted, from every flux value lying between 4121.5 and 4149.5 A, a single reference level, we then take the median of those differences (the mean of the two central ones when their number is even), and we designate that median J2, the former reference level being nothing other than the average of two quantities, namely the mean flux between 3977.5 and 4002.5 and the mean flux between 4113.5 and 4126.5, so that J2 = 0.25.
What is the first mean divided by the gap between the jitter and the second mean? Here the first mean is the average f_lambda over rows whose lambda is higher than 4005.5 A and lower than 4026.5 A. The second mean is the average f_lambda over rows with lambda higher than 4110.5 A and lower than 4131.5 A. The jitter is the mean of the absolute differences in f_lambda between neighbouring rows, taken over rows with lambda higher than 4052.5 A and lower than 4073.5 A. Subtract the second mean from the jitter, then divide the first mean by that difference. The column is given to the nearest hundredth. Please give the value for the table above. -1.14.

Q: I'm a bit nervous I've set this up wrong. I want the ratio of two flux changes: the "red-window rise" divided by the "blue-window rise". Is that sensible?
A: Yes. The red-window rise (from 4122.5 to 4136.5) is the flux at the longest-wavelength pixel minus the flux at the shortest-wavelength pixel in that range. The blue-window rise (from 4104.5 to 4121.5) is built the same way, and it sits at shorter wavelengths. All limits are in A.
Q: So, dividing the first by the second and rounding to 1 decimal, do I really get -4.5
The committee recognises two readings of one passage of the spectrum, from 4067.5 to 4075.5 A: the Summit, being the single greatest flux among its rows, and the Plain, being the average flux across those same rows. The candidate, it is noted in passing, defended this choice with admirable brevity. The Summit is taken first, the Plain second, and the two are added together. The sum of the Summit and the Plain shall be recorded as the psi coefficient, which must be 15.3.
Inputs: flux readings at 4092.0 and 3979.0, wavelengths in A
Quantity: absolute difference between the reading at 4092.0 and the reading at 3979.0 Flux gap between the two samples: 2.2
